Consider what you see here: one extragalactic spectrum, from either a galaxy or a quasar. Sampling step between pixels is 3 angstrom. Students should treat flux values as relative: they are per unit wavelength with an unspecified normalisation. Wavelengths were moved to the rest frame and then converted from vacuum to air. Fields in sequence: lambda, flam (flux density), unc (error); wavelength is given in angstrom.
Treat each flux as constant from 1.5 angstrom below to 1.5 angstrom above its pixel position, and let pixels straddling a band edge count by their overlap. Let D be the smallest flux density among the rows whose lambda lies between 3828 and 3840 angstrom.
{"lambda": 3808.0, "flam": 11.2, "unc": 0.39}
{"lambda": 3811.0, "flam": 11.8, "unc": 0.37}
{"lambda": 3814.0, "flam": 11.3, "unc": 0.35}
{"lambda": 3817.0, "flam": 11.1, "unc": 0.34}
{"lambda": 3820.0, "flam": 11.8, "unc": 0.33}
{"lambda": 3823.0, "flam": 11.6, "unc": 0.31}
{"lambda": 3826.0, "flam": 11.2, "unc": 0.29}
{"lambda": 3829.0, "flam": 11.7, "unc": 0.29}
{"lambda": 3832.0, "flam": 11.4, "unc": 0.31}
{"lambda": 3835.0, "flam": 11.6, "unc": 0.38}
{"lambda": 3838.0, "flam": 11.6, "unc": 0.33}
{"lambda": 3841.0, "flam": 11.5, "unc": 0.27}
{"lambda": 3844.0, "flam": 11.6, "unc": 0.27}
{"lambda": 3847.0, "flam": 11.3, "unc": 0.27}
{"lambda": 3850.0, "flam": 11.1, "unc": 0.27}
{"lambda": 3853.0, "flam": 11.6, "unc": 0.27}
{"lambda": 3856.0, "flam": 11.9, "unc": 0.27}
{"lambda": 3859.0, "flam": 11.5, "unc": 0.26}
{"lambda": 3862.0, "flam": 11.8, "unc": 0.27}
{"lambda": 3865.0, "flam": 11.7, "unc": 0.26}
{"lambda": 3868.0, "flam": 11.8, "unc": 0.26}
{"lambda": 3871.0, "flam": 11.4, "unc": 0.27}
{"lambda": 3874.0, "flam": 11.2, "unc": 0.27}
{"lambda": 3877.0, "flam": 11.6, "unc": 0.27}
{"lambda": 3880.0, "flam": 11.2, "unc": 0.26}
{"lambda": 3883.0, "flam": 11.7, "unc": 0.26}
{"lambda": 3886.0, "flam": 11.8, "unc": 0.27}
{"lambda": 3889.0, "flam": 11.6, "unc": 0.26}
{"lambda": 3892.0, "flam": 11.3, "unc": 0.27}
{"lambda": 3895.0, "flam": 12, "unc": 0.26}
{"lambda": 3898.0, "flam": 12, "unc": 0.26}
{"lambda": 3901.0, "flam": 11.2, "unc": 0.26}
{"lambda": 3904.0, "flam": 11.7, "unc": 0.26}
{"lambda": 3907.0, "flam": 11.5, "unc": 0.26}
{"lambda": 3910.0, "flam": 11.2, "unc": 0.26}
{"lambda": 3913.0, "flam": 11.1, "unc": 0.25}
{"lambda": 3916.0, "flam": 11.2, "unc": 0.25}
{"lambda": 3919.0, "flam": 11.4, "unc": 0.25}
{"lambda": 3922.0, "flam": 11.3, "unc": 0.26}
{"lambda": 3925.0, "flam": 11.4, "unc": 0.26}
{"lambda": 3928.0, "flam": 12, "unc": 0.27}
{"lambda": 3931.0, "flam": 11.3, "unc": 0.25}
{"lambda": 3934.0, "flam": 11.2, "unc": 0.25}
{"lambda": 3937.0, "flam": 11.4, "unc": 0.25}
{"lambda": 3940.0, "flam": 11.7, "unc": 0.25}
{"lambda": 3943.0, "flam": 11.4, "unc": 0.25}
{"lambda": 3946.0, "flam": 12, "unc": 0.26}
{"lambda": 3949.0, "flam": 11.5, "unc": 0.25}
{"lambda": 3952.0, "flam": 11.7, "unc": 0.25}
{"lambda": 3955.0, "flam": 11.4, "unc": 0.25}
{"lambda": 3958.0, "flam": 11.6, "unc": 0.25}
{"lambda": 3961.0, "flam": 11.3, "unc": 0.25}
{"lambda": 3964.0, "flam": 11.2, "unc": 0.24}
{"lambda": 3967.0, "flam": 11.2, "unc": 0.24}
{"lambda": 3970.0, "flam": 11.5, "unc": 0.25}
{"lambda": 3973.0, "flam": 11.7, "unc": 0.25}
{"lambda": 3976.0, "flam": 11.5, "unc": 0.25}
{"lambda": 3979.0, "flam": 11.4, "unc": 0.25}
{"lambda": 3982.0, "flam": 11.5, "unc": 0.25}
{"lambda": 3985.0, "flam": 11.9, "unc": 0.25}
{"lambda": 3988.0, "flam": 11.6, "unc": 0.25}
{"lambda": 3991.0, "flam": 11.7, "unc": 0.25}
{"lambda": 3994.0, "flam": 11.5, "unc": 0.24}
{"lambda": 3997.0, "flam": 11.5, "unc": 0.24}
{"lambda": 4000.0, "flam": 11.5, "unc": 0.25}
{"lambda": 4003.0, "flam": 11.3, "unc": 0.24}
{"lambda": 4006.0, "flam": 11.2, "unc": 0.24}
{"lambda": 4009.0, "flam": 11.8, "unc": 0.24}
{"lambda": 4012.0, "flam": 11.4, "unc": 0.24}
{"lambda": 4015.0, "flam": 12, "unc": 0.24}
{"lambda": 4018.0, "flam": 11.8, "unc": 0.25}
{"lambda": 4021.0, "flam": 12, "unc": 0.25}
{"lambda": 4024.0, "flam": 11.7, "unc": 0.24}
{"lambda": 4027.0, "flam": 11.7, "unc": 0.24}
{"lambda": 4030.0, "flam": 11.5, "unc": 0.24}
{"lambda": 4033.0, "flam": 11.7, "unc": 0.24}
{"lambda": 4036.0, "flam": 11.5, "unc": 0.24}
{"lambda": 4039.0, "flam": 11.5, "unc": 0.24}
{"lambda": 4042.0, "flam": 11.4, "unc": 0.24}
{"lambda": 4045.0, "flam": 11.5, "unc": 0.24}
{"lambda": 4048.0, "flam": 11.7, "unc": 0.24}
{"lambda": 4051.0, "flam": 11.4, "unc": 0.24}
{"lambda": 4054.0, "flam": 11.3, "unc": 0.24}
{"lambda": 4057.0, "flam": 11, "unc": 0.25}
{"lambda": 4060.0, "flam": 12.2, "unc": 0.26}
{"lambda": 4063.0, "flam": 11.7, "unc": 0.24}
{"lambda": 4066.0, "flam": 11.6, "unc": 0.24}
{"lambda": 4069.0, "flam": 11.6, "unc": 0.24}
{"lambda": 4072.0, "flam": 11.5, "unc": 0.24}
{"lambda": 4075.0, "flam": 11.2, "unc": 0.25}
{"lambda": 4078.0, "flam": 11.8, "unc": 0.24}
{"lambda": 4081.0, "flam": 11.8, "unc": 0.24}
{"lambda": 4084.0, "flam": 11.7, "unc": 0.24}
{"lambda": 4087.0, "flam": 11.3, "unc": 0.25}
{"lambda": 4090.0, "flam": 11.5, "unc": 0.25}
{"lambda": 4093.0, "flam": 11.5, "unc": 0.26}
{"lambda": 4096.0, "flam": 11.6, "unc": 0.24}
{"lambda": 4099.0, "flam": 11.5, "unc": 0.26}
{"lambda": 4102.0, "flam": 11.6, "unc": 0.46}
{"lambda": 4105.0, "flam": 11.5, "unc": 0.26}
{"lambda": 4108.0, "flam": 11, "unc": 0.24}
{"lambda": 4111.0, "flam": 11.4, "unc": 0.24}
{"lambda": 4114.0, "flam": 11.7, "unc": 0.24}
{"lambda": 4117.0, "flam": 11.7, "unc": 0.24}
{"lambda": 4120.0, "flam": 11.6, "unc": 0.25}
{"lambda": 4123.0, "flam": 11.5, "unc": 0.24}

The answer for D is 11.4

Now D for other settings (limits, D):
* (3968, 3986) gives 11.4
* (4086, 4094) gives 11.3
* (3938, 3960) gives 11.4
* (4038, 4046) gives 11.4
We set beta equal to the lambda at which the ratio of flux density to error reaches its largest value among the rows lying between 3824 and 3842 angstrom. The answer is 3841.0 angstrom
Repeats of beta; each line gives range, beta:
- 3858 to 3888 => 3868.0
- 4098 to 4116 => 4114.0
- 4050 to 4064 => 4063.0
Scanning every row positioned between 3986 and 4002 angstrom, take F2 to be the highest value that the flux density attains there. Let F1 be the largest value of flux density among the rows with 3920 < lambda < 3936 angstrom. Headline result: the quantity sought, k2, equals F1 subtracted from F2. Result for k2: -0.30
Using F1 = 12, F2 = 11.7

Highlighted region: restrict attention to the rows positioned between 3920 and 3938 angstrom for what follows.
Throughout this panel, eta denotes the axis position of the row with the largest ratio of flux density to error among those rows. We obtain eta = 3937.0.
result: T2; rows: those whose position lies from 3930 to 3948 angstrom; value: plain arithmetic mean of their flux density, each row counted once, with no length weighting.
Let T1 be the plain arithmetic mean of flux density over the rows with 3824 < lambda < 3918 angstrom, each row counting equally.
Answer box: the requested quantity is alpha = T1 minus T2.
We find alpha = 0.02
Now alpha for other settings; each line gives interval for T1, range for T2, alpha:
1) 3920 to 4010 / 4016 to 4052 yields -0.11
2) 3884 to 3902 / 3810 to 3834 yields 0.16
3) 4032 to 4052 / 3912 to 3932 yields 0.14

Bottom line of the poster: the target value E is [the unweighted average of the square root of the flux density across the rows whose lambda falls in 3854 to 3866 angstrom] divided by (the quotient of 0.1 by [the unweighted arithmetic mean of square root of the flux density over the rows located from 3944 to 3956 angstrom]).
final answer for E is 117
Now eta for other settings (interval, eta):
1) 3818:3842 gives 3841.0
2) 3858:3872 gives 3868.0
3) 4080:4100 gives 4081.0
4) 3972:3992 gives 3985.0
